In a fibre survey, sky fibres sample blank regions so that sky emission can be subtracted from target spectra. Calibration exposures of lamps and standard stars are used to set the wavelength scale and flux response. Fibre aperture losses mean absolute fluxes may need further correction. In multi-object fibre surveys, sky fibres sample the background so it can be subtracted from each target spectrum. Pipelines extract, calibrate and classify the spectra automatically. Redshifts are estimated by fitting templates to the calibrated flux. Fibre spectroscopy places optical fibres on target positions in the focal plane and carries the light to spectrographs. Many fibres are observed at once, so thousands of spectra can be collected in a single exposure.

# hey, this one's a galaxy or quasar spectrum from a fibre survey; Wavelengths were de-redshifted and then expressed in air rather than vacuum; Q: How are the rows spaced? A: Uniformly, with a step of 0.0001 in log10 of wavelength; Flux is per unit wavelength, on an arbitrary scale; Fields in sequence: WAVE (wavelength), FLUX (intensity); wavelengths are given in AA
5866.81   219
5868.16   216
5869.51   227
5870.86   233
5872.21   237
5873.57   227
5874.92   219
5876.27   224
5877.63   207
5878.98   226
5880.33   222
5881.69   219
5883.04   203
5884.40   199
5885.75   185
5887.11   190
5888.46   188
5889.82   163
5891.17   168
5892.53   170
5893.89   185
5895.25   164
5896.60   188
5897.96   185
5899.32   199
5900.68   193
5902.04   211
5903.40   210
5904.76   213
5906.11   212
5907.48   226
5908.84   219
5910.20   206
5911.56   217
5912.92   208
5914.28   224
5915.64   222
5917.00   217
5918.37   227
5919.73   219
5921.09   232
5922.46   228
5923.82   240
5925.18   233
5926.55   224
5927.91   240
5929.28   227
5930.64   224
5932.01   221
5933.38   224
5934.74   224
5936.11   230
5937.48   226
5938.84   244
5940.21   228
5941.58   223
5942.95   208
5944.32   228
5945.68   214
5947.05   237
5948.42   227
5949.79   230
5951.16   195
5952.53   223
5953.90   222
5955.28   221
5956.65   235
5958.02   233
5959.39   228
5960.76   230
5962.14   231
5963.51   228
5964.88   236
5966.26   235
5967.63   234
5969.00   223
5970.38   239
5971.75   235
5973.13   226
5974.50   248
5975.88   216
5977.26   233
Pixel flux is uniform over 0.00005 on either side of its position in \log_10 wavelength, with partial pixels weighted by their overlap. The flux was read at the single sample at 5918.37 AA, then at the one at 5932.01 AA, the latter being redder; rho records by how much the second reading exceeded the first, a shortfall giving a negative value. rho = -6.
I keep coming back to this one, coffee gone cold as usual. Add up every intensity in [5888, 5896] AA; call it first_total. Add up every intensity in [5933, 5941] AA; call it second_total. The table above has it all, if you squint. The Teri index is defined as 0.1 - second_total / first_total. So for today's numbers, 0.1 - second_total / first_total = -1.23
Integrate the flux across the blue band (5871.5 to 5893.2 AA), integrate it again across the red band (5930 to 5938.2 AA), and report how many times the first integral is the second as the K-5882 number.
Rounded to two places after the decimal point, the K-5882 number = 2.39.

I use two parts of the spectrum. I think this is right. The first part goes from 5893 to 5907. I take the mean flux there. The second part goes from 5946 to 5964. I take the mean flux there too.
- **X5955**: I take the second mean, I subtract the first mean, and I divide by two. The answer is 15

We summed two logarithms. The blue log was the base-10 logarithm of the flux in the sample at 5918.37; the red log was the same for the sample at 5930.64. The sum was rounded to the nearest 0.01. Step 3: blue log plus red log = 4.71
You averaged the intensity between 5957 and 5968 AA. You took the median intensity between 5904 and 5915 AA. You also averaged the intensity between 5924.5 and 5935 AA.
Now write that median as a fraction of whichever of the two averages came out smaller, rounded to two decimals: 0.95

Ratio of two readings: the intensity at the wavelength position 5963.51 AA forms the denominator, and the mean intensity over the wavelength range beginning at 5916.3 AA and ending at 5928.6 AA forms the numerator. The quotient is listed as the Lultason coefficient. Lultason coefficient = 1.00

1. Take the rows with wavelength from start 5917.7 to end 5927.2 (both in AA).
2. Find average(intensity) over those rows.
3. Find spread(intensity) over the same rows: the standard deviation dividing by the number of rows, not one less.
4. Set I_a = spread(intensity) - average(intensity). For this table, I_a -223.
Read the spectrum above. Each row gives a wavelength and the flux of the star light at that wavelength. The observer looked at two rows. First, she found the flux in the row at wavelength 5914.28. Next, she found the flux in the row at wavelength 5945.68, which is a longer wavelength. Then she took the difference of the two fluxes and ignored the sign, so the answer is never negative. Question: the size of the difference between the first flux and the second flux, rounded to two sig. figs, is 10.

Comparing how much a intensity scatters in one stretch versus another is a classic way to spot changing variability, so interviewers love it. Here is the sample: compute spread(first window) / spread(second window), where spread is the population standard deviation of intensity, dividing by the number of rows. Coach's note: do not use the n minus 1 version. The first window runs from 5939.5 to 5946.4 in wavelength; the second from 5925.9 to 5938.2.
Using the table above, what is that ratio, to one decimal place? 1.5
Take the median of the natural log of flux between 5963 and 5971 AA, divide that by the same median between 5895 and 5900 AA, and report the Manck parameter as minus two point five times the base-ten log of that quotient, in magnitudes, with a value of -0.047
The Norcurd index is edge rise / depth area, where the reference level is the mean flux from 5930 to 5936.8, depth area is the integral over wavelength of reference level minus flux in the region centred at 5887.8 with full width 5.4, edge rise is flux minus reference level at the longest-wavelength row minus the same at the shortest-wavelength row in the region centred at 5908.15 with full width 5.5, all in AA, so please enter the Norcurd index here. -0.03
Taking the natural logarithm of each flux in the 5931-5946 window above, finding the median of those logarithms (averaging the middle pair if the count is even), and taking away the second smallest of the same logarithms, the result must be 0.046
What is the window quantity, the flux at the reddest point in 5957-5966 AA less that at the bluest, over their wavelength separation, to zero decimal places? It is 0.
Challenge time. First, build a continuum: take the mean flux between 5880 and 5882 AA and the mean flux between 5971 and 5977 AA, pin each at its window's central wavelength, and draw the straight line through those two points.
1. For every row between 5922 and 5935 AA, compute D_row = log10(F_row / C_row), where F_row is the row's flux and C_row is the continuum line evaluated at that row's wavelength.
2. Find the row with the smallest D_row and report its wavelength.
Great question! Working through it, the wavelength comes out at 5932.01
